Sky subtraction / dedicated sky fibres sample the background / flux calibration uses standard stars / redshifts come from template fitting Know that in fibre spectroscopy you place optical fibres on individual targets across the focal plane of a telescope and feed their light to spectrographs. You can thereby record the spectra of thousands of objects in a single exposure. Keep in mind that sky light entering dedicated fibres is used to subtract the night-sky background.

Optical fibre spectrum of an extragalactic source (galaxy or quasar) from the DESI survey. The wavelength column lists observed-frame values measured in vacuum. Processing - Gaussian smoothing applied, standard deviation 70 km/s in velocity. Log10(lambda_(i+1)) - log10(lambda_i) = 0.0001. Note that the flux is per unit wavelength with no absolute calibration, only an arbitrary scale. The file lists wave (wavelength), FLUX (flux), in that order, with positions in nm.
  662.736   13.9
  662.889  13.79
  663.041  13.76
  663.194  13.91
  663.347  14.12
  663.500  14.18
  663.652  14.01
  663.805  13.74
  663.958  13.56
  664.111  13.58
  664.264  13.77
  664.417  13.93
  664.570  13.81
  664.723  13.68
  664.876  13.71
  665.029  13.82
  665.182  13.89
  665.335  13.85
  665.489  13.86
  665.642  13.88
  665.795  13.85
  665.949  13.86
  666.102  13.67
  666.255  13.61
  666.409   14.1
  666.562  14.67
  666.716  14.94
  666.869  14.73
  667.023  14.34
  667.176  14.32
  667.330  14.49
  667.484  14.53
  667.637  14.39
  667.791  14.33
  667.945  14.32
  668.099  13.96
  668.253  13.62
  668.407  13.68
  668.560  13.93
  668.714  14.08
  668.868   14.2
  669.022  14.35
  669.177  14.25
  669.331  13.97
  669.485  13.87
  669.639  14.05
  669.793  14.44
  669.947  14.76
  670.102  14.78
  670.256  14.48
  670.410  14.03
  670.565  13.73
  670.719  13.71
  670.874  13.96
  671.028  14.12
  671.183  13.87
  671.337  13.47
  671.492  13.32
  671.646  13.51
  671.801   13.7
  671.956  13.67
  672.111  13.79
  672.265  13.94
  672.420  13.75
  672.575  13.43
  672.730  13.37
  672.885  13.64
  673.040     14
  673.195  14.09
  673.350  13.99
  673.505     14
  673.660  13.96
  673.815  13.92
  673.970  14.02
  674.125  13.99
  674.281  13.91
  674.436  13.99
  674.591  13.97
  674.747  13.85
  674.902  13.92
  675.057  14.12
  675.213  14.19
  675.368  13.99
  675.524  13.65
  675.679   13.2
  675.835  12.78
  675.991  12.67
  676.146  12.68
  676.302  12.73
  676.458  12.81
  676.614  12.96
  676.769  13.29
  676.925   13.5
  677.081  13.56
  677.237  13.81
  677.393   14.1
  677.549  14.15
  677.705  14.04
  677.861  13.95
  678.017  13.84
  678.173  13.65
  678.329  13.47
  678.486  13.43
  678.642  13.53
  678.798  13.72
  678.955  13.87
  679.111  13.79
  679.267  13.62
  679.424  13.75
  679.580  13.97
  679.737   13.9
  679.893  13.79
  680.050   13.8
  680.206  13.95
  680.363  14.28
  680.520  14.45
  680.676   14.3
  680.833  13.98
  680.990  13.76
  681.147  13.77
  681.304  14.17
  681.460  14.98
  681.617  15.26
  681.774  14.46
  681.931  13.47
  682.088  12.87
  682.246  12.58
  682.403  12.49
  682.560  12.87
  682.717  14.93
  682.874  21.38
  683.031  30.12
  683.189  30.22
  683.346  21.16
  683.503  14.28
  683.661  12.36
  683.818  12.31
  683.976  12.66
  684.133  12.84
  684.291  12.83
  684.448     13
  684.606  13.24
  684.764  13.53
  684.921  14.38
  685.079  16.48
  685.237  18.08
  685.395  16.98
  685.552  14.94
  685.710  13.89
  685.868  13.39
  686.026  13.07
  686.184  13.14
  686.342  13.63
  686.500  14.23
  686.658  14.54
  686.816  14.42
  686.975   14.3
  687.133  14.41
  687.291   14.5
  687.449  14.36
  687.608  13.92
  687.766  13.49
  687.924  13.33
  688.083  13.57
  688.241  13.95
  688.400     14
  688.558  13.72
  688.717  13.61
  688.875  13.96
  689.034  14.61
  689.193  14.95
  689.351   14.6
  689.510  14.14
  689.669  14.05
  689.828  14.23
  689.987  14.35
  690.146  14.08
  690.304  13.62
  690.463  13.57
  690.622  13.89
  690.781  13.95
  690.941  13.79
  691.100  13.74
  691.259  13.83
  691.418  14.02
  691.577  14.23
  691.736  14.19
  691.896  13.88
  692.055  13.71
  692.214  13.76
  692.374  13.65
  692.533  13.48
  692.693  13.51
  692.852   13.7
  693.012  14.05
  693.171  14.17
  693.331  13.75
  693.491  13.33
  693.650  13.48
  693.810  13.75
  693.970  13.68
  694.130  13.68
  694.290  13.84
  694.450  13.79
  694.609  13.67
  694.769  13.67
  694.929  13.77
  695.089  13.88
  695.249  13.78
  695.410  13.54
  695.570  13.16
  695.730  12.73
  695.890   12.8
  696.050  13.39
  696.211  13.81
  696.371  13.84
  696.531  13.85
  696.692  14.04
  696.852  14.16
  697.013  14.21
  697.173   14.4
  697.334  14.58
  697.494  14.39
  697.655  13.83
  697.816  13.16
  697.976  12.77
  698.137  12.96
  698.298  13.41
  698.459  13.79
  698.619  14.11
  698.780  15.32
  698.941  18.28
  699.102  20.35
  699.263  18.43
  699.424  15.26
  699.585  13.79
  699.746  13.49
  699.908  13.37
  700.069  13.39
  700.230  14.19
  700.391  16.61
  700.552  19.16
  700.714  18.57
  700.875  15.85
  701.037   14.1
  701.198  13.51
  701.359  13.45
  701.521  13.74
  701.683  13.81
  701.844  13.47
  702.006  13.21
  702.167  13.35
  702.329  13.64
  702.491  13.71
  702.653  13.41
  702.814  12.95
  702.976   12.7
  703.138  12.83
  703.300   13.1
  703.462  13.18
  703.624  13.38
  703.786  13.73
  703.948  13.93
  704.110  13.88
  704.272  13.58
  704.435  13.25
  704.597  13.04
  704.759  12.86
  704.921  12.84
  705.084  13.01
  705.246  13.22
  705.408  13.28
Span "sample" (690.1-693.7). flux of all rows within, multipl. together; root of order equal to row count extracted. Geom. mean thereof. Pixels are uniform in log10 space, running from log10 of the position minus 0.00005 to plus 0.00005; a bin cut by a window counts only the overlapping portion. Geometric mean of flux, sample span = 13.8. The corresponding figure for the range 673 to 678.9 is 13.7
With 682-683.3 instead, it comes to 17.2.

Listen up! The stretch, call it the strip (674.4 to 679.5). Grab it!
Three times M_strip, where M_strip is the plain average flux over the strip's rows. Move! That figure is 40.8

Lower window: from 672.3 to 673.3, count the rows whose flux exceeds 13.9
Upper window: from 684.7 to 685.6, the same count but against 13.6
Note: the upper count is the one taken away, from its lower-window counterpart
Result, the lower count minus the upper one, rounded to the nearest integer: -3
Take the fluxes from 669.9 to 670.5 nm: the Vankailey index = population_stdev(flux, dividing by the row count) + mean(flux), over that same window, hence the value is 14.8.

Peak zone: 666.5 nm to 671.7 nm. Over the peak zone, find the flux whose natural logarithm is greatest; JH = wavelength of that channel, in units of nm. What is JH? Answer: 666.716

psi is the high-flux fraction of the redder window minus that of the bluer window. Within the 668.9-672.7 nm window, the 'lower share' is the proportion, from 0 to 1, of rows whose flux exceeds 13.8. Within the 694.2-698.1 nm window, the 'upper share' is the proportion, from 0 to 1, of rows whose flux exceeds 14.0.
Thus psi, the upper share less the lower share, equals -0.33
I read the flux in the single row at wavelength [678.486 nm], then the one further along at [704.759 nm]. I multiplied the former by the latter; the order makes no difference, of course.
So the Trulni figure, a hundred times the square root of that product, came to 1314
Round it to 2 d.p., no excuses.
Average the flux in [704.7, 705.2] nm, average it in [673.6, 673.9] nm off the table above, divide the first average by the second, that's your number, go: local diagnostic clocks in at 0.93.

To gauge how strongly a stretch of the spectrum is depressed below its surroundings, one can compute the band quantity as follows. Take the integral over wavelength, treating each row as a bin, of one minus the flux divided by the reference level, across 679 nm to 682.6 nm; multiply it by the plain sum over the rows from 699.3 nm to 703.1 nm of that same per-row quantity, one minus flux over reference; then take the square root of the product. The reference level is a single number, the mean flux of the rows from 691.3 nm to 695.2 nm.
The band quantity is 0.12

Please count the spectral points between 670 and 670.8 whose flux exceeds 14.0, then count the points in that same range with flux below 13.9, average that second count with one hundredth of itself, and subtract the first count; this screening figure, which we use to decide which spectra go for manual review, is -2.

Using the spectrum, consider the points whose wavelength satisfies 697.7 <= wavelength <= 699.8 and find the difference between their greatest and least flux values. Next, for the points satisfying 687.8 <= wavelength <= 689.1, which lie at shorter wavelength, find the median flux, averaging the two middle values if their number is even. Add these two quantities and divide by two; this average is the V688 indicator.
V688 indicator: 10.7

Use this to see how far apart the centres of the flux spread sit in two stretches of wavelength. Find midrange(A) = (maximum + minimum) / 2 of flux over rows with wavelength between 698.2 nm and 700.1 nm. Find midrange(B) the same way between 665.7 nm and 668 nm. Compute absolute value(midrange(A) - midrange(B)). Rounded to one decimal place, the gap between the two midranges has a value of 2.6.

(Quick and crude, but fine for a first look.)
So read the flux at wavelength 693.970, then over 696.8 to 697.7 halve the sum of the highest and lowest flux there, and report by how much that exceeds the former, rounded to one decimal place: 0.5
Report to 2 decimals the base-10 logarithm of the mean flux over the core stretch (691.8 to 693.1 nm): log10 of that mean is 1.14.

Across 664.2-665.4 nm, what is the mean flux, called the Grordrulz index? 13.8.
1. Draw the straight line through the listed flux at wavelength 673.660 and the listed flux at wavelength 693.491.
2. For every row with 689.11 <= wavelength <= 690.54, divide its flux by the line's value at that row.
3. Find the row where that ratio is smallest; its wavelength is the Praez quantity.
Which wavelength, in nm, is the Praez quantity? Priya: 690.463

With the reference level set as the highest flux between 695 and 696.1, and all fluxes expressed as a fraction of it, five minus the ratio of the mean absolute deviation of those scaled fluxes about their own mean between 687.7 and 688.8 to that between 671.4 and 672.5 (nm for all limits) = 3.7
